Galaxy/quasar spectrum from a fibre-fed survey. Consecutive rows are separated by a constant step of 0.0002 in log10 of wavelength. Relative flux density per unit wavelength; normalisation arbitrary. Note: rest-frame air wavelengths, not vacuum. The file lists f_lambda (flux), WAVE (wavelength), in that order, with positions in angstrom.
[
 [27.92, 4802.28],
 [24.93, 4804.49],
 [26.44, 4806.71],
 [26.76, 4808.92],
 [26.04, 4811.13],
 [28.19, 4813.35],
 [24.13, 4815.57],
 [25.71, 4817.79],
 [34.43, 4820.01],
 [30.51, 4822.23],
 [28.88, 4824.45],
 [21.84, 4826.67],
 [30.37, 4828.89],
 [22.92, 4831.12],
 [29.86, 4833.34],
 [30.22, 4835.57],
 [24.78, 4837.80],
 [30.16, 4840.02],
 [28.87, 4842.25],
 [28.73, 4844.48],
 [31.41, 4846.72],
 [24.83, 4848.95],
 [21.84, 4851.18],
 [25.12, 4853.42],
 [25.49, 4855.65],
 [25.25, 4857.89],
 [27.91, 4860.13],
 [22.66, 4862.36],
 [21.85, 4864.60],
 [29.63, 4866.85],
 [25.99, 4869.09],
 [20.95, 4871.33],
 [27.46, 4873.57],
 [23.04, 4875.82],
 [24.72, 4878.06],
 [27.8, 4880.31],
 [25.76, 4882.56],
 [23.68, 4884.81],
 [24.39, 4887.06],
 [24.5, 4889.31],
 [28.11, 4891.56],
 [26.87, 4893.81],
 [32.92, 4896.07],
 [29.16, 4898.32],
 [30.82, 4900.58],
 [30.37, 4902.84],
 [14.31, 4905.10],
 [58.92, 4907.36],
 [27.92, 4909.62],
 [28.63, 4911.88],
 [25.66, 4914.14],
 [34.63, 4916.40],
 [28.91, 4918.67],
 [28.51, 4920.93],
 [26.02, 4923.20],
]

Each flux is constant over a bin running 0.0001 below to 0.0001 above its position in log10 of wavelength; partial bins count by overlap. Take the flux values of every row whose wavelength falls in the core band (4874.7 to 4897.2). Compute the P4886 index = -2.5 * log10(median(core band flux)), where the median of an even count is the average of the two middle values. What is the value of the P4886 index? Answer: -3.51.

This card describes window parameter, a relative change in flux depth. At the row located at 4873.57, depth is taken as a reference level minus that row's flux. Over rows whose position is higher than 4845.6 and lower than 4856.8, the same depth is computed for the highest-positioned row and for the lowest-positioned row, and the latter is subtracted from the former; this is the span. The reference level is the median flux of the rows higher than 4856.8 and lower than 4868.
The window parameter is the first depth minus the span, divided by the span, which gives -1.4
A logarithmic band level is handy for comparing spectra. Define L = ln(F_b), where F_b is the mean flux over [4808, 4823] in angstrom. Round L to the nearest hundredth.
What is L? 3.33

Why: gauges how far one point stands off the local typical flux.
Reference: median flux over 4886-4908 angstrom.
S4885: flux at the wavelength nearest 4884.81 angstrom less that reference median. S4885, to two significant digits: -5.0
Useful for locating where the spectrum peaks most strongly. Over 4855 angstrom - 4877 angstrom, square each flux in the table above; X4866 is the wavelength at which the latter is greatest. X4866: 4866.85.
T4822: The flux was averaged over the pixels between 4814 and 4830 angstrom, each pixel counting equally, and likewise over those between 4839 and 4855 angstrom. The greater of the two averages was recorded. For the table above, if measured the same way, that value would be 28.0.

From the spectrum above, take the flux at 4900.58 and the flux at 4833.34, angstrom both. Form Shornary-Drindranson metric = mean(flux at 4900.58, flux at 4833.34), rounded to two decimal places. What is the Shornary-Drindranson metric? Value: 30.34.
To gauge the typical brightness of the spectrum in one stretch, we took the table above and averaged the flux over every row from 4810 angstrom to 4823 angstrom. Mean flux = 28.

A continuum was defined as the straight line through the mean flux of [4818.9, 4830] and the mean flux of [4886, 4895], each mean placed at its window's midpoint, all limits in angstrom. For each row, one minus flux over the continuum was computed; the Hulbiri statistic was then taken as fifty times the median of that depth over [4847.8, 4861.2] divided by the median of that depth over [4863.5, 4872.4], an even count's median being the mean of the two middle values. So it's 38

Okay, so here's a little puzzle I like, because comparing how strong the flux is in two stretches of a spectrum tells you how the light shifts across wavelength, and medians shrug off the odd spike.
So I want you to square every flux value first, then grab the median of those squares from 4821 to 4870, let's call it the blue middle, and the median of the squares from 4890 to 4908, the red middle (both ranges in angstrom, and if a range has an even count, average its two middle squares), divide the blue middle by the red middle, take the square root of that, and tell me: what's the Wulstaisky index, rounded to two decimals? 0.91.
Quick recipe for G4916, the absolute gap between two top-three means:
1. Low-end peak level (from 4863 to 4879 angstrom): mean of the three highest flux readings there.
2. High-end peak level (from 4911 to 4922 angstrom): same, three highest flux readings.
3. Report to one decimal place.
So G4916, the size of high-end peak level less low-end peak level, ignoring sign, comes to 3.0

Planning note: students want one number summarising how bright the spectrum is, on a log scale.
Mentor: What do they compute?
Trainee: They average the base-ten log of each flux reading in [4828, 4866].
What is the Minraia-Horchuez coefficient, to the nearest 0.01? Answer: 1.42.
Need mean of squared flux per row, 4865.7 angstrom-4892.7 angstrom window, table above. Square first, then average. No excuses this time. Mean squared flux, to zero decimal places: 656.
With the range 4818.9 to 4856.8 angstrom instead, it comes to 778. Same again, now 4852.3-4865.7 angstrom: 615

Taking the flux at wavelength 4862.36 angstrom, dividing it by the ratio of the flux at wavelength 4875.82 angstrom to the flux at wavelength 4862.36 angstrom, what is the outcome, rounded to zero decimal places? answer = 22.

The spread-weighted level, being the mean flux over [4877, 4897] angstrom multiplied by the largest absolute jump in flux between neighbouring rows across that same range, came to 160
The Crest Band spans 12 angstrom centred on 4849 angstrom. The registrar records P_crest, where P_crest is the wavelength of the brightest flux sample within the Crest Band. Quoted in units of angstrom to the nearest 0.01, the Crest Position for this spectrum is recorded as 4846.72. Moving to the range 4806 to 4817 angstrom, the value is 4813.35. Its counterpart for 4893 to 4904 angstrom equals 4896.07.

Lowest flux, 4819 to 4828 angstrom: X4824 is 21.84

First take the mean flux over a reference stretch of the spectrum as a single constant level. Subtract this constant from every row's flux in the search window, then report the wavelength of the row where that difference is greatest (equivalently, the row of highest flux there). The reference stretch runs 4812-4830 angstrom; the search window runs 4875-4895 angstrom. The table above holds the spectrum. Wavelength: 4891.56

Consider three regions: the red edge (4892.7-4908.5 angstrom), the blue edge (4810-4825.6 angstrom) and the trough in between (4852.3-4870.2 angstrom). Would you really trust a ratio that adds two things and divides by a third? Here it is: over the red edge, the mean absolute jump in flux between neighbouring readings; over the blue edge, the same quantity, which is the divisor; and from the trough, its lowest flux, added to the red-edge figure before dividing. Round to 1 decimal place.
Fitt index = 9.2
